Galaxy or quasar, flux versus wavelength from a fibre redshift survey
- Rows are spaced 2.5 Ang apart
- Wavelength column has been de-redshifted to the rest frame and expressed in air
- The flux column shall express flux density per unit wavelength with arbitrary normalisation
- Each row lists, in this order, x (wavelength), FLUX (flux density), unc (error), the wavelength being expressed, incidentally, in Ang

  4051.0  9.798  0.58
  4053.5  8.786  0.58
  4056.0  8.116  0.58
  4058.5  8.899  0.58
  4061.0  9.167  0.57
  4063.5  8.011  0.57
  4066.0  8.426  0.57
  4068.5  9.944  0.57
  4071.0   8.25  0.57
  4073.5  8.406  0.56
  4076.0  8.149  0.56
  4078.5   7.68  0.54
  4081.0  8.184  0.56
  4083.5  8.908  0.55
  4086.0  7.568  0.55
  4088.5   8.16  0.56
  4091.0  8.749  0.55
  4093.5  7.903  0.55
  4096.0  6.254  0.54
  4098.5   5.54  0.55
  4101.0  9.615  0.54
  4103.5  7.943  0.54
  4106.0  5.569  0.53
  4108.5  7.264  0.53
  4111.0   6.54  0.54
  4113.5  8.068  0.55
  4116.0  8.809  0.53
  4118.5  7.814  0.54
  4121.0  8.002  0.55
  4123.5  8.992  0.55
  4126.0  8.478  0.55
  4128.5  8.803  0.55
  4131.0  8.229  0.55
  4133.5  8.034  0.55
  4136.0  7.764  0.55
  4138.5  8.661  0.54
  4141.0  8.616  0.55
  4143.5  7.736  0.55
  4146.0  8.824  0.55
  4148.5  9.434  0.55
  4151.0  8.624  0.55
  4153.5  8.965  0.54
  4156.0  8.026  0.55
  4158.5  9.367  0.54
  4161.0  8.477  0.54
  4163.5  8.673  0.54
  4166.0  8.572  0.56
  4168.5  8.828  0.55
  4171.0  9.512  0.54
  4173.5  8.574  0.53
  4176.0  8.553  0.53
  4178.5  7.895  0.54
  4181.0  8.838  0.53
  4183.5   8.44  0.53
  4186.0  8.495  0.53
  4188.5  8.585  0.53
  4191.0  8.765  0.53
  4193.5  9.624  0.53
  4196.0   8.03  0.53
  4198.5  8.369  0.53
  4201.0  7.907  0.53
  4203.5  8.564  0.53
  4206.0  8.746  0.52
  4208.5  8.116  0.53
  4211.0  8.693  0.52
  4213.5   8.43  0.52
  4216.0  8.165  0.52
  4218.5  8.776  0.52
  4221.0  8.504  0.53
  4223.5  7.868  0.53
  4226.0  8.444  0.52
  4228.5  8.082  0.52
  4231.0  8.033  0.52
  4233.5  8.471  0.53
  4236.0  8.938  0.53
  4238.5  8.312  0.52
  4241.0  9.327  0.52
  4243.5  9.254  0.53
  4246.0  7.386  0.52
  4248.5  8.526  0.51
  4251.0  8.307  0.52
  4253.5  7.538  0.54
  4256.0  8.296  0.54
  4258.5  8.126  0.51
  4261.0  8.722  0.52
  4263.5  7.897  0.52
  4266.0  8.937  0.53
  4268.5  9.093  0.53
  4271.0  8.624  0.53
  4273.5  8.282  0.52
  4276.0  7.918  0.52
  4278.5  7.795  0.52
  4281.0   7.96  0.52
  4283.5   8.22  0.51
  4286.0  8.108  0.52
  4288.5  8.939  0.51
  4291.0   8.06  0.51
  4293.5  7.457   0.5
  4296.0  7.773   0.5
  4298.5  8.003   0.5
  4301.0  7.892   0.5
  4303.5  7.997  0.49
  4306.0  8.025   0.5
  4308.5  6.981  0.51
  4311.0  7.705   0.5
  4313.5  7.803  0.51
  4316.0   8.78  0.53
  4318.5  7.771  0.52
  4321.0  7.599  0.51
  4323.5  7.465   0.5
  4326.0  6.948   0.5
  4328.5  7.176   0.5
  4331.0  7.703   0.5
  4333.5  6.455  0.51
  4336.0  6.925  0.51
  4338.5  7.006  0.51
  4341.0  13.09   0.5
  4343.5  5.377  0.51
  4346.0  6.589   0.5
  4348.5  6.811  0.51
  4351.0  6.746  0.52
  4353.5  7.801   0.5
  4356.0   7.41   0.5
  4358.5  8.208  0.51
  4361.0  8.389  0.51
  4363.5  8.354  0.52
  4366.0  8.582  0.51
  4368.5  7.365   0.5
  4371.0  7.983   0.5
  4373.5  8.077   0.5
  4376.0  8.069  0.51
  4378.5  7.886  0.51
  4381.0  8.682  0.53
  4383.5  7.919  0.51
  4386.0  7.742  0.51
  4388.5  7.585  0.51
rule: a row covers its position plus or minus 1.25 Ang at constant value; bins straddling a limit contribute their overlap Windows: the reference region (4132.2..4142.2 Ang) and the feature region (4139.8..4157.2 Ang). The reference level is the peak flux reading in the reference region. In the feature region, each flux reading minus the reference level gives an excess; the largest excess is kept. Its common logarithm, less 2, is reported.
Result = -2.11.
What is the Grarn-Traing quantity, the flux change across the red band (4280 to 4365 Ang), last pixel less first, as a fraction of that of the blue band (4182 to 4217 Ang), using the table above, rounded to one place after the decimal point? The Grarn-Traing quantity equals -1.4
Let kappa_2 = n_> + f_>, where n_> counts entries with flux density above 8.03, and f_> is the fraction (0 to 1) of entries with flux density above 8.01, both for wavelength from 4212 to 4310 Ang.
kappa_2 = 26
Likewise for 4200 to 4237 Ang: 14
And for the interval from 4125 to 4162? 13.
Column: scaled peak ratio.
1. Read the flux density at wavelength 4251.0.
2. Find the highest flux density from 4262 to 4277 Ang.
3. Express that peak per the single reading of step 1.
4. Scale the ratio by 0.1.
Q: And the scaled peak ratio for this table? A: 0.109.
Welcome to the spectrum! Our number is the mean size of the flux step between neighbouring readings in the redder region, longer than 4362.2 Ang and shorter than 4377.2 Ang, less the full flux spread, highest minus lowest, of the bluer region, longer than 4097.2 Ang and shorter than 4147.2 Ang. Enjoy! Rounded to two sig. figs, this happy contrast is -3.6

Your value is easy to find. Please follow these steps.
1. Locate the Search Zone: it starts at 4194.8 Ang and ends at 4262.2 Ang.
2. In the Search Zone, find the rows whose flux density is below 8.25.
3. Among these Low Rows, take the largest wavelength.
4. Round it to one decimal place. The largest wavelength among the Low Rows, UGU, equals 4258.5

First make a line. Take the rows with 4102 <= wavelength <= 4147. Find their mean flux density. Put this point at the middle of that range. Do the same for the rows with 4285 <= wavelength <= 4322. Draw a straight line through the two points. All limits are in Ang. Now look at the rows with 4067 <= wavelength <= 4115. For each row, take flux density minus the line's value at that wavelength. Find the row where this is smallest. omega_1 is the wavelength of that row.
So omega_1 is 4098.5 Ang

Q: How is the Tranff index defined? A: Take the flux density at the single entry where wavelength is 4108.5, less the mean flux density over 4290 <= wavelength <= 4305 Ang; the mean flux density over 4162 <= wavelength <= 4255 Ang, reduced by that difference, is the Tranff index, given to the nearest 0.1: 9.1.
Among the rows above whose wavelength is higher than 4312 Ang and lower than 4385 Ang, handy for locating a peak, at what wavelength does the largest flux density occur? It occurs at 4341.0 Ang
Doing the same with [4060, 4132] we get 4068.5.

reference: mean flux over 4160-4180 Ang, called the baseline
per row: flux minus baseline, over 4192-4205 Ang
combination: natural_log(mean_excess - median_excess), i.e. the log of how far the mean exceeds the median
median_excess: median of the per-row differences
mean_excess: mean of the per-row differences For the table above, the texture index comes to -2.0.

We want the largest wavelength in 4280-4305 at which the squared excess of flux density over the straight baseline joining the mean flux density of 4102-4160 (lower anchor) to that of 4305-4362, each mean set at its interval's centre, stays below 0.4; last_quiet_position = 4303.5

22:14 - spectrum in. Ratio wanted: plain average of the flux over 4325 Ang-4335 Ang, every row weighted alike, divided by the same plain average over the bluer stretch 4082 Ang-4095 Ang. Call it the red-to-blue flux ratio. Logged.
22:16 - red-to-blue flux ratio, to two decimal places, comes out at 0.86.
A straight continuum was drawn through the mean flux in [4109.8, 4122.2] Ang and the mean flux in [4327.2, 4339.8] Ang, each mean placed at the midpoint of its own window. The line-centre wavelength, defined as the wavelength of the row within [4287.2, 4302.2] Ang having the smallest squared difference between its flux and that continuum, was 4293.5 Ang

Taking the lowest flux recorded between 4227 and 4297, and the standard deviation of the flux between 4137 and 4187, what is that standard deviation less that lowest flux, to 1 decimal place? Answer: -6.9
